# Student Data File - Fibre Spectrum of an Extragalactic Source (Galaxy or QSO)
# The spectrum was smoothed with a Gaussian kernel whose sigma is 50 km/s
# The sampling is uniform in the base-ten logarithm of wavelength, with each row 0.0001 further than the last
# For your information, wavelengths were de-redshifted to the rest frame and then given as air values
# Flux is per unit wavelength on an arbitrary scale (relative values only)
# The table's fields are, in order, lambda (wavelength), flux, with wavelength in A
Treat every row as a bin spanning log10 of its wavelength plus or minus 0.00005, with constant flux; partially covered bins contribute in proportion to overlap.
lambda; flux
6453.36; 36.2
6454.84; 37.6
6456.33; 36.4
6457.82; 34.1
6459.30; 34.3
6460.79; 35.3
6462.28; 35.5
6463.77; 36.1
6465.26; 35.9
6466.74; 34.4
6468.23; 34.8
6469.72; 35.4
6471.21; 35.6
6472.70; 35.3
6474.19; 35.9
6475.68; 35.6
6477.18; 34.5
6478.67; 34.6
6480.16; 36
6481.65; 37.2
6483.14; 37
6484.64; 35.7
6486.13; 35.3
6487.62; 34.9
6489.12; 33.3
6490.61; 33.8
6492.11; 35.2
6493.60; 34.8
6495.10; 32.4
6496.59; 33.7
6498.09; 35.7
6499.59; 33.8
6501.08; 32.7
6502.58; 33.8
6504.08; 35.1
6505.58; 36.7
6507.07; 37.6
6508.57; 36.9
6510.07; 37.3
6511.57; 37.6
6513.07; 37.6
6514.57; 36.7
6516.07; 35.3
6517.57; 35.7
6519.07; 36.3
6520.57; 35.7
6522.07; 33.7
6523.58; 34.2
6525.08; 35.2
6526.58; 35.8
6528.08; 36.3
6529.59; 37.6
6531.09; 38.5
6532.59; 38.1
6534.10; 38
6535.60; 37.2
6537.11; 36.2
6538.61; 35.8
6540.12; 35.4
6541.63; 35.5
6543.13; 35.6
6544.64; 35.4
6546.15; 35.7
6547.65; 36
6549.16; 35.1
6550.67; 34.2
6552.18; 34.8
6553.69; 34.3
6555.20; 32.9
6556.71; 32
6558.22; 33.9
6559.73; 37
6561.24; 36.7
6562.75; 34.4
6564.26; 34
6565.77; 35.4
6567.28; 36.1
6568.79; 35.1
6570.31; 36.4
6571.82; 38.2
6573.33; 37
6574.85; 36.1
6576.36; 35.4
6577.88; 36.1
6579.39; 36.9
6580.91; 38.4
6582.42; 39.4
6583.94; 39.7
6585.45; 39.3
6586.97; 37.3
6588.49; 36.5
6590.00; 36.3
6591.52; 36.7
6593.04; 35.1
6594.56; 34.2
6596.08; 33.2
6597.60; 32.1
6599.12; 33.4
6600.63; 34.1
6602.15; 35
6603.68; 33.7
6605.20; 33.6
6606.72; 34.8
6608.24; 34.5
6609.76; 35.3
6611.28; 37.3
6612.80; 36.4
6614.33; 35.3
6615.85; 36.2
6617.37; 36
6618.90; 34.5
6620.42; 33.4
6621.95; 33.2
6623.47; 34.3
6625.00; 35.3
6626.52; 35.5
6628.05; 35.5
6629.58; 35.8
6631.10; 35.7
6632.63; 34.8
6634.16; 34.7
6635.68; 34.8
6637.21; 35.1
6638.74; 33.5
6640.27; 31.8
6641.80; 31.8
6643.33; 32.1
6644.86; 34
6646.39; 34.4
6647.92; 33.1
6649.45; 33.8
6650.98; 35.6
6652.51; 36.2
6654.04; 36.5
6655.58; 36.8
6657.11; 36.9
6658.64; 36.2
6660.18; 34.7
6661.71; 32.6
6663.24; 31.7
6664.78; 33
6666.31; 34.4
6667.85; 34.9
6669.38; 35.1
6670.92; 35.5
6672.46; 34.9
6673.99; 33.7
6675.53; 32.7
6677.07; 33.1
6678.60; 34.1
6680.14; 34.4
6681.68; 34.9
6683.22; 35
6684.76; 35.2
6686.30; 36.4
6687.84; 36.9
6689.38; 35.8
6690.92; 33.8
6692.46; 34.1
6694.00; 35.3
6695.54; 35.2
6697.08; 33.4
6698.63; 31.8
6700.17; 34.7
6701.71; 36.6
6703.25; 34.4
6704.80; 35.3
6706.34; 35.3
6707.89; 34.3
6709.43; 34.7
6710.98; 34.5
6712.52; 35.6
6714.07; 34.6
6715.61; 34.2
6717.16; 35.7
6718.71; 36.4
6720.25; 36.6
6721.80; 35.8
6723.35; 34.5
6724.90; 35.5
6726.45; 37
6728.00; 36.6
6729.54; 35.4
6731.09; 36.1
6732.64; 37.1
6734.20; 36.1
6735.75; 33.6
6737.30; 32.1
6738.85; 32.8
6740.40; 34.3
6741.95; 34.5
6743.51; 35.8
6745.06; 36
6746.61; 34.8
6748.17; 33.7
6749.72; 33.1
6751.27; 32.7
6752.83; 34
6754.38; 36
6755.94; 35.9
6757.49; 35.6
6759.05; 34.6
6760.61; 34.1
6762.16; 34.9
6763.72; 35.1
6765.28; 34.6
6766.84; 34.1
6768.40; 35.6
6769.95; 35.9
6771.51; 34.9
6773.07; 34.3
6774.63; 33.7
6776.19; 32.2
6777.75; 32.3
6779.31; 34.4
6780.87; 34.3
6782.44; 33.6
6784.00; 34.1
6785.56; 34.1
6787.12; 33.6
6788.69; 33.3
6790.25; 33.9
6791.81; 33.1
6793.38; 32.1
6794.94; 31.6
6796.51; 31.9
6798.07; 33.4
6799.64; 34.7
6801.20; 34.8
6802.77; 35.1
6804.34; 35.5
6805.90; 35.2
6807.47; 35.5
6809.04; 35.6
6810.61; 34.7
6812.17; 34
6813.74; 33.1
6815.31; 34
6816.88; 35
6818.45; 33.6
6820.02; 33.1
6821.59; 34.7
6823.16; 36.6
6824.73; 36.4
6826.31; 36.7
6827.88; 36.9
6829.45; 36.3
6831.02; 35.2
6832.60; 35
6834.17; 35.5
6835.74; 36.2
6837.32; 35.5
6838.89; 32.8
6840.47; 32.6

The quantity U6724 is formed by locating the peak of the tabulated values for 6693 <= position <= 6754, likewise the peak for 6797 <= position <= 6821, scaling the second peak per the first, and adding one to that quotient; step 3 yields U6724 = 1.96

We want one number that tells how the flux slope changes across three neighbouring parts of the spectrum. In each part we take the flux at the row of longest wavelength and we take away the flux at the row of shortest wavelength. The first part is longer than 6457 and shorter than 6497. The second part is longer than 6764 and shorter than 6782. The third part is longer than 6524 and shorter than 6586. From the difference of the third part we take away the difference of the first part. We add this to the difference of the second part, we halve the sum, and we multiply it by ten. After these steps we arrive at 21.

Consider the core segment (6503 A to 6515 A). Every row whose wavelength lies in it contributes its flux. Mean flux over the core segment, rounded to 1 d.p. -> 36.9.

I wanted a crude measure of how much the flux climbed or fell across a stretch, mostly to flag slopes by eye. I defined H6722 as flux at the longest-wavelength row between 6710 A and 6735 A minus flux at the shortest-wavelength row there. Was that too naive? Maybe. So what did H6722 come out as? 1.6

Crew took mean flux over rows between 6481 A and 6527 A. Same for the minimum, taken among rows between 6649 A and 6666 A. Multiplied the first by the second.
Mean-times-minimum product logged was 1121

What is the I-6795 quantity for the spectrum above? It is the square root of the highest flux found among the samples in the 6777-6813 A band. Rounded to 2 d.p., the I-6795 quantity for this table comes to 5.97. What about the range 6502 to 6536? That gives 6.20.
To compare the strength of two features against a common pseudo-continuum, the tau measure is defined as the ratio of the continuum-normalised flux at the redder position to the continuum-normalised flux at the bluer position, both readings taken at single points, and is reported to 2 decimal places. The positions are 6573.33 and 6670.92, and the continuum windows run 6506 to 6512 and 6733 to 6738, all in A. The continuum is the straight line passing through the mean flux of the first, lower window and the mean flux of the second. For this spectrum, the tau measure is 1.00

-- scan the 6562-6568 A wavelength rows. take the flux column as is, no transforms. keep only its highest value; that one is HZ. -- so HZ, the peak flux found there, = 36.1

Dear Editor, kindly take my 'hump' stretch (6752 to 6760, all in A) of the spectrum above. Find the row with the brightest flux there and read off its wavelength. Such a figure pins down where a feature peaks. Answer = 6754.38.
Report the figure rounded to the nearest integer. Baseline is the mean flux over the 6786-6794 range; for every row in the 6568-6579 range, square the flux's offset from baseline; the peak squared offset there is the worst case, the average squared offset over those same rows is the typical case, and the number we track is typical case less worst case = -14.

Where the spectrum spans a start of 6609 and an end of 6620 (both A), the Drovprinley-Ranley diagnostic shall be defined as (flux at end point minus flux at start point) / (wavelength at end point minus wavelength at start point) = -0.09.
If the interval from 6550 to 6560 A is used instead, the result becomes 0.31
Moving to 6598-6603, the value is 0.53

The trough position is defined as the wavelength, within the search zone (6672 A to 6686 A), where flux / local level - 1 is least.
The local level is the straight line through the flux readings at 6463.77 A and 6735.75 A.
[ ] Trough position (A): 6675.53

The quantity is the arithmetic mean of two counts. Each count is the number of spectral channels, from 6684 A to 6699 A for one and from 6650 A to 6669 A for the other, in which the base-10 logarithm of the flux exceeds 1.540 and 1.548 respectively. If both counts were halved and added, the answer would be 6.0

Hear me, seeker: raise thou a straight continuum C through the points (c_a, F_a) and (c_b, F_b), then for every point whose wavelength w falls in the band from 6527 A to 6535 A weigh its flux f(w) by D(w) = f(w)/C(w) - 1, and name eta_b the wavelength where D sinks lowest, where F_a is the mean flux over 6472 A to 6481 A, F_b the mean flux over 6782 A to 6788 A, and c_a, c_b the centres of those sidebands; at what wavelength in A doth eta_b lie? 6528.08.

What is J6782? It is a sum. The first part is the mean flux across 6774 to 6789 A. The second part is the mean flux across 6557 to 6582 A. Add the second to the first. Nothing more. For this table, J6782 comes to 69.6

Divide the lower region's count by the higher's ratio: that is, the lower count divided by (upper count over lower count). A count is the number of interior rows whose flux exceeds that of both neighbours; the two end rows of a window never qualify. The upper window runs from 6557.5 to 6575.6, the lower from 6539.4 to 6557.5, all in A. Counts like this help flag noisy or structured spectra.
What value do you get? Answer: 3.0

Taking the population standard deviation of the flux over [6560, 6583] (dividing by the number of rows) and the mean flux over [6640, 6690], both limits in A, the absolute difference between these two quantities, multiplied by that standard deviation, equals 47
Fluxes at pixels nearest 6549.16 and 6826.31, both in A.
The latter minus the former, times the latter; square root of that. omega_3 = 7.7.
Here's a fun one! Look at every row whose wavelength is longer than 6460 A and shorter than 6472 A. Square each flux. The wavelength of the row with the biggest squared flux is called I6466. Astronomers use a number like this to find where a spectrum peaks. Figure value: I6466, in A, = 6463.77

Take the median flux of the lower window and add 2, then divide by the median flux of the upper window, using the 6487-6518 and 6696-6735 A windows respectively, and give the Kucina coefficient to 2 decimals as 1.05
